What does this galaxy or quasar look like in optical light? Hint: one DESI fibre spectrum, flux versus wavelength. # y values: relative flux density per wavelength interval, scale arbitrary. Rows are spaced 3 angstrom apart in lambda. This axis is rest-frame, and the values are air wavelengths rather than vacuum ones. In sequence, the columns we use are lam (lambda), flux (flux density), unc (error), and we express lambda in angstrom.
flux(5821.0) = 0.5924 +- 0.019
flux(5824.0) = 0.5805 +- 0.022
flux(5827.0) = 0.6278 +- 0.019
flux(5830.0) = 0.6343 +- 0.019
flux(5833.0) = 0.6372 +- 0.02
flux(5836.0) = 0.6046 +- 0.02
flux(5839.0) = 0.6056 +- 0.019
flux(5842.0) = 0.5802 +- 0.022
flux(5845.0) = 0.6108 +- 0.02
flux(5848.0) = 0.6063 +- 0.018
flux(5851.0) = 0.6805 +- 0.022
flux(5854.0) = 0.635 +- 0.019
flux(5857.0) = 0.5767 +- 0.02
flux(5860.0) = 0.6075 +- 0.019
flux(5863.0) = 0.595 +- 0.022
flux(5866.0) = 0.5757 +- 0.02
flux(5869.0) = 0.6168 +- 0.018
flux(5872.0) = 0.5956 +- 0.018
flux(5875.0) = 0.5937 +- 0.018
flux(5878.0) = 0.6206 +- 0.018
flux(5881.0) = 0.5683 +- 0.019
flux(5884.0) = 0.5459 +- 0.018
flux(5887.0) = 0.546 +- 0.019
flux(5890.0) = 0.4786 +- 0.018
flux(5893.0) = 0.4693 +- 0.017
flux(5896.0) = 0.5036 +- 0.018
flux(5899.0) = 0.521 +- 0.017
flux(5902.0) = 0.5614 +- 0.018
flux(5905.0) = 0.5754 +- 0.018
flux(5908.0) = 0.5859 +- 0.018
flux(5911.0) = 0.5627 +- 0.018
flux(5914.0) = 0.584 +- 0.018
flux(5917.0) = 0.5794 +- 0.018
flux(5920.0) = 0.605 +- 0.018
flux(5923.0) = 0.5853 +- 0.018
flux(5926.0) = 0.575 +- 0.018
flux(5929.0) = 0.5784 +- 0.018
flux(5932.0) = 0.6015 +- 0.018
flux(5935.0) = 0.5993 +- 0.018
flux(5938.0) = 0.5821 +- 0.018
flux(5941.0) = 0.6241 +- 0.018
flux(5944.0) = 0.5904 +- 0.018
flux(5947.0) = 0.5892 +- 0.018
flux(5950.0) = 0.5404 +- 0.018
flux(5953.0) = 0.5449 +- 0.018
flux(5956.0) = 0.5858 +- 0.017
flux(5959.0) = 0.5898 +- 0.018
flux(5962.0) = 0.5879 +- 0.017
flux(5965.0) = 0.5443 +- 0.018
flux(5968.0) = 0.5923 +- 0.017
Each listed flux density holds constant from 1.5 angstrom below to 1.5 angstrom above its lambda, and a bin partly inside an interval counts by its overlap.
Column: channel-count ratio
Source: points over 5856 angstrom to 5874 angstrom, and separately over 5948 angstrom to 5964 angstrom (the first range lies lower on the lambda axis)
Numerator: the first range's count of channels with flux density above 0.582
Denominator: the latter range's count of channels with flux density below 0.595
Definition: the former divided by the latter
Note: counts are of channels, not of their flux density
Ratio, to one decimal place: 0.8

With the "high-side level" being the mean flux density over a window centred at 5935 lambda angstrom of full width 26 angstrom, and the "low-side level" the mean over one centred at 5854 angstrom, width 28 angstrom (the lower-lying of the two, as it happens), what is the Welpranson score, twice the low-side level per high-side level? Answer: 2.05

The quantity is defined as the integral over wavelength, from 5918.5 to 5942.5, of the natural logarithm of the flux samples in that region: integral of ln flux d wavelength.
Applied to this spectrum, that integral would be -12.5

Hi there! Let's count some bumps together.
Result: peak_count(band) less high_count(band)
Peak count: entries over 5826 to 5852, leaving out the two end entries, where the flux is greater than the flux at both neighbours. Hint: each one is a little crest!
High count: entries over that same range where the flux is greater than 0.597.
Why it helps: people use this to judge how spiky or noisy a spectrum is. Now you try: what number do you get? -5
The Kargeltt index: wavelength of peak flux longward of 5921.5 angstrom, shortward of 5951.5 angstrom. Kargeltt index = 5941.0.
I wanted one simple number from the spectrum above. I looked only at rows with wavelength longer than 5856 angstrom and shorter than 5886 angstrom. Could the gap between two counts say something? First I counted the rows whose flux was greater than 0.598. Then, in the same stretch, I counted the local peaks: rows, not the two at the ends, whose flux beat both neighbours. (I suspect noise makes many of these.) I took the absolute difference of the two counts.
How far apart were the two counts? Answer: 0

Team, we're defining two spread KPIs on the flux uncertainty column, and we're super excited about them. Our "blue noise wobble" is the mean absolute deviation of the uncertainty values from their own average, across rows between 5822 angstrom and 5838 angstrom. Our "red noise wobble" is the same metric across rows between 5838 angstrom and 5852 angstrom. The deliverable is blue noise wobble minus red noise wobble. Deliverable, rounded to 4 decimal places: -0.0006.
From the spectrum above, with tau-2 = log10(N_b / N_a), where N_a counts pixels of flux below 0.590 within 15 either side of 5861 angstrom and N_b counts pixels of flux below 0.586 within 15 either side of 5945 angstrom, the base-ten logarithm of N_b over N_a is 0.30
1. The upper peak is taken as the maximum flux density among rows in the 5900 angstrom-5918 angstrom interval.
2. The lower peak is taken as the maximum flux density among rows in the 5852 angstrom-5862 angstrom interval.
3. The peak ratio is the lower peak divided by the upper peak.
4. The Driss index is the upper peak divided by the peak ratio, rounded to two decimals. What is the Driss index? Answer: 0.54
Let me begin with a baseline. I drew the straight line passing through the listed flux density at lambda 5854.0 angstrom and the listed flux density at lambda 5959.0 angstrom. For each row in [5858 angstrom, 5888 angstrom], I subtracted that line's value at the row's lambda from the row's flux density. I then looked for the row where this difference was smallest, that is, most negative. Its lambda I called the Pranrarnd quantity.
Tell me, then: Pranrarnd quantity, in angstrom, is 5884.0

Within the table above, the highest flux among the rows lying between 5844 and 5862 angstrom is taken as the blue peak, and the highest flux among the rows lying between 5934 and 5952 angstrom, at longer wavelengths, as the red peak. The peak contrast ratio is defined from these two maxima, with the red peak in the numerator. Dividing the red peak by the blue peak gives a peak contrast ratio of 0.92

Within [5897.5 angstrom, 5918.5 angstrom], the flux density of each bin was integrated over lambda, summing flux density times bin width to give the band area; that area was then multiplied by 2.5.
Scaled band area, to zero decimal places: 30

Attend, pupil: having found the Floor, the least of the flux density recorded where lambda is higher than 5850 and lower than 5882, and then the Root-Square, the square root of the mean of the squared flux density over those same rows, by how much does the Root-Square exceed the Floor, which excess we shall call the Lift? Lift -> 0.038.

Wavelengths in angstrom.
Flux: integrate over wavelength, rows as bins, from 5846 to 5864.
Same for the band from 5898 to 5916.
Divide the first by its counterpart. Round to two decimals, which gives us 1.09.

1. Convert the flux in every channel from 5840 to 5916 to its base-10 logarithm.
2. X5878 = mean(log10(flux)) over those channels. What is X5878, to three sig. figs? -0.241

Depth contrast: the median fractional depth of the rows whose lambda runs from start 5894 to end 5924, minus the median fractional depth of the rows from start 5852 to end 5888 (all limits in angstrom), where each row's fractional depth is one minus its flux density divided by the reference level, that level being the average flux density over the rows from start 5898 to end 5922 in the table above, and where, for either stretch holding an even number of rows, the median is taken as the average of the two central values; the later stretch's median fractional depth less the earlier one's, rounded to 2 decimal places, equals 0.03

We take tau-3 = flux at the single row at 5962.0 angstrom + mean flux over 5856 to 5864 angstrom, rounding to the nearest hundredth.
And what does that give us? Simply 1.18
